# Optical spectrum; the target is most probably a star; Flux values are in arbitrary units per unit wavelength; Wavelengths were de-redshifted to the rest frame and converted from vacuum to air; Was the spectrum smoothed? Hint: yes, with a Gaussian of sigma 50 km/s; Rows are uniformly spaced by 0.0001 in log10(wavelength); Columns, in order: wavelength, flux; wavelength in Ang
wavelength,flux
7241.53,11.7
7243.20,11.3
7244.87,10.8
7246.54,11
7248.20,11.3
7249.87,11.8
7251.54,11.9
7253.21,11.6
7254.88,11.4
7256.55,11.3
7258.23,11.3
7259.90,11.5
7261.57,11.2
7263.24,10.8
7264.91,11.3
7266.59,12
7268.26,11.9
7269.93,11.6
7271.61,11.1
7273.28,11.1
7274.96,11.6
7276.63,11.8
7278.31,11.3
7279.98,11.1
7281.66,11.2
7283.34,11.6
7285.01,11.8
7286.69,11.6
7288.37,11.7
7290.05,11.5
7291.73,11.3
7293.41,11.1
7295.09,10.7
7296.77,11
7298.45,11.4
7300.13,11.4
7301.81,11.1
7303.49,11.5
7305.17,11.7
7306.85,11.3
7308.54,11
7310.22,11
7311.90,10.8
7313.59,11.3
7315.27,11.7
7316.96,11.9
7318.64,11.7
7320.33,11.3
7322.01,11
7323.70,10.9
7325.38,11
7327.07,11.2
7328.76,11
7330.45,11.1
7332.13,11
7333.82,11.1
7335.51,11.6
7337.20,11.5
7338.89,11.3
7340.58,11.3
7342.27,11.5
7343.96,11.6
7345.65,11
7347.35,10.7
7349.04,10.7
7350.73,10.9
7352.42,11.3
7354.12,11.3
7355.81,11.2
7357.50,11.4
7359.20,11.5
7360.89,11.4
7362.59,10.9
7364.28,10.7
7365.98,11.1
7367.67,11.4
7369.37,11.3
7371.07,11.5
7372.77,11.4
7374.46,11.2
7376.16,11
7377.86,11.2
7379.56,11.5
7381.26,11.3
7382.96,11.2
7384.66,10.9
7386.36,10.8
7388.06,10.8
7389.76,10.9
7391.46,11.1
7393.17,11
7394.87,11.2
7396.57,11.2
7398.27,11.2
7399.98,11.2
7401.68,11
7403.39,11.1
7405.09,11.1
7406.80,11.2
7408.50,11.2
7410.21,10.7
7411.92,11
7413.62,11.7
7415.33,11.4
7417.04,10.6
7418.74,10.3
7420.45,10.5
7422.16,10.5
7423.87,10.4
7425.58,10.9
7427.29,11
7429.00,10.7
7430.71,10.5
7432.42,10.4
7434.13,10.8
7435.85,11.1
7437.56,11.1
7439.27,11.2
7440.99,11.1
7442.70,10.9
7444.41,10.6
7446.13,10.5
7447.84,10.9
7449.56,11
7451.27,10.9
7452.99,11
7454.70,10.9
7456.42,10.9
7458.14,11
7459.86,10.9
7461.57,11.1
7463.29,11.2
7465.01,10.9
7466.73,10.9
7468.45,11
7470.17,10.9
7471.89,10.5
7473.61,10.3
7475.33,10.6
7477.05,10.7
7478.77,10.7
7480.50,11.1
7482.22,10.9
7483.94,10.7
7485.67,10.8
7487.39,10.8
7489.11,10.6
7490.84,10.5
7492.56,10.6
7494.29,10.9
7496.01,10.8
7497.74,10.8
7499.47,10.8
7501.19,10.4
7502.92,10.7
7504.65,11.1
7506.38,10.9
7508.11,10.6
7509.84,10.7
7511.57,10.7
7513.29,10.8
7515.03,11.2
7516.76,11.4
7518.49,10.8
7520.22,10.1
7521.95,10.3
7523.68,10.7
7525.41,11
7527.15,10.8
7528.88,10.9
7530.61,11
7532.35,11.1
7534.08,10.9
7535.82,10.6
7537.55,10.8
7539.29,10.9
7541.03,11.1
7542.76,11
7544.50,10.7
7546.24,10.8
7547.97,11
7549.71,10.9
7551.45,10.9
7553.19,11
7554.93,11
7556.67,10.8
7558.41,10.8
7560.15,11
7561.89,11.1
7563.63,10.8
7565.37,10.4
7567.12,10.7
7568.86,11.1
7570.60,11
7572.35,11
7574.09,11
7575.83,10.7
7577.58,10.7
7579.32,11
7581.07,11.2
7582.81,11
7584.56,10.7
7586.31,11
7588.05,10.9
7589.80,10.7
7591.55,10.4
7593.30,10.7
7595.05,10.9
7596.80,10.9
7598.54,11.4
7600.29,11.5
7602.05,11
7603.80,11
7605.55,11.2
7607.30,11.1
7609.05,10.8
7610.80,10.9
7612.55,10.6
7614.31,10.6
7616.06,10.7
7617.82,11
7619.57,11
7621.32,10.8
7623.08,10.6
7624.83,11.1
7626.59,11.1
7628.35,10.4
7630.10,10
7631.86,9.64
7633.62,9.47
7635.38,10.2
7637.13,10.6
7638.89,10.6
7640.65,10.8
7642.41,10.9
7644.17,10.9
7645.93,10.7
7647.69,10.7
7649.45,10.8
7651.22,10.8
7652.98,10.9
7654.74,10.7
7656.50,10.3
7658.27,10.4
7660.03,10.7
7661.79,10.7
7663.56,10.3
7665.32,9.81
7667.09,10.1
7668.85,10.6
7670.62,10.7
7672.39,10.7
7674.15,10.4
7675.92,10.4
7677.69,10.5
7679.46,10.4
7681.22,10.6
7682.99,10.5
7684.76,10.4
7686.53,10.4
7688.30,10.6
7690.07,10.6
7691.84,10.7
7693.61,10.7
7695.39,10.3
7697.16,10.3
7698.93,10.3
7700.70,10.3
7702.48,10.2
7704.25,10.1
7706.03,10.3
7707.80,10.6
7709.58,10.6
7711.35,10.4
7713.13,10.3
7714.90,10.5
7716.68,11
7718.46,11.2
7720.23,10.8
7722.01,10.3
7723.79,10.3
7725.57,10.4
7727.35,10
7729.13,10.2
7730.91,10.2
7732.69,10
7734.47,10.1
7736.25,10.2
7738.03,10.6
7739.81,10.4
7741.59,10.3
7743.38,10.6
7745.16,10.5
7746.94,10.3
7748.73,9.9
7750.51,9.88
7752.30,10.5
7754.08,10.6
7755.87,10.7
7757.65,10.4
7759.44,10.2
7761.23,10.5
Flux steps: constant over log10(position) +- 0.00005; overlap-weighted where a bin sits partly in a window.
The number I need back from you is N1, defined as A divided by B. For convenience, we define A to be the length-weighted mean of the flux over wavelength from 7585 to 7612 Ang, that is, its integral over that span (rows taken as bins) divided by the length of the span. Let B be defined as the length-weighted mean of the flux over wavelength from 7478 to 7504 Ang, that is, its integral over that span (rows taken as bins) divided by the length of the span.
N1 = 1.02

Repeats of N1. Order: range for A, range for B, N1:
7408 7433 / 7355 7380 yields 0.96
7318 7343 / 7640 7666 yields 1.06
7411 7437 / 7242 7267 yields 0.95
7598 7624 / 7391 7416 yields 0.98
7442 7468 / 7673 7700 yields 1.04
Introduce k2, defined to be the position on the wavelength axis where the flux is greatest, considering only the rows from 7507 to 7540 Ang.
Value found 7516.76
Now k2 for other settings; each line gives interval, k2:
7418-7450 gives 7439.27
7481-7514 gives 7504.65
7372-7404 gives 7379.56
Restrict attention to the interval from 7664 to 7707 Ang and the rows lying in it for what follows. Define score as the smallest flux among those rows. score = 9.81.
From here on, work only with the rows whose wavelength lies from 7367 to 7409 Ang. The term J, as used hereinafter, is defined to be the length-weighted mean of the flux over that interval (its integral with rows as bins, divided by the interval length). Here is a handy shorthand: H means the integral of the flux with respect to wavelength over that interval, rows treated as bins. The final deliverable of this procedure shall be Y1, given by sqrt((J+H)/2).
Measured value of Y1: 15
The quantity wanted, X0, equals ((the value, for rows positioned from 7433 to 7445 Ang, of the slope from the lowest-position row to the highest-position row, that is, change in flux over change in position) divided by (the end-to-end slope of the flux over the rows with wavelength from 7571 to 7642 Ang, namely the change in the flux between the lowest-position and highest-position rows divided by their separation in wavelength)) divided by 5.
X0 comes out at 1.3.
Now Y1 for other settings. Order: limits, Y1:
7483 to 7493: 8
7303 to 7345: 16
